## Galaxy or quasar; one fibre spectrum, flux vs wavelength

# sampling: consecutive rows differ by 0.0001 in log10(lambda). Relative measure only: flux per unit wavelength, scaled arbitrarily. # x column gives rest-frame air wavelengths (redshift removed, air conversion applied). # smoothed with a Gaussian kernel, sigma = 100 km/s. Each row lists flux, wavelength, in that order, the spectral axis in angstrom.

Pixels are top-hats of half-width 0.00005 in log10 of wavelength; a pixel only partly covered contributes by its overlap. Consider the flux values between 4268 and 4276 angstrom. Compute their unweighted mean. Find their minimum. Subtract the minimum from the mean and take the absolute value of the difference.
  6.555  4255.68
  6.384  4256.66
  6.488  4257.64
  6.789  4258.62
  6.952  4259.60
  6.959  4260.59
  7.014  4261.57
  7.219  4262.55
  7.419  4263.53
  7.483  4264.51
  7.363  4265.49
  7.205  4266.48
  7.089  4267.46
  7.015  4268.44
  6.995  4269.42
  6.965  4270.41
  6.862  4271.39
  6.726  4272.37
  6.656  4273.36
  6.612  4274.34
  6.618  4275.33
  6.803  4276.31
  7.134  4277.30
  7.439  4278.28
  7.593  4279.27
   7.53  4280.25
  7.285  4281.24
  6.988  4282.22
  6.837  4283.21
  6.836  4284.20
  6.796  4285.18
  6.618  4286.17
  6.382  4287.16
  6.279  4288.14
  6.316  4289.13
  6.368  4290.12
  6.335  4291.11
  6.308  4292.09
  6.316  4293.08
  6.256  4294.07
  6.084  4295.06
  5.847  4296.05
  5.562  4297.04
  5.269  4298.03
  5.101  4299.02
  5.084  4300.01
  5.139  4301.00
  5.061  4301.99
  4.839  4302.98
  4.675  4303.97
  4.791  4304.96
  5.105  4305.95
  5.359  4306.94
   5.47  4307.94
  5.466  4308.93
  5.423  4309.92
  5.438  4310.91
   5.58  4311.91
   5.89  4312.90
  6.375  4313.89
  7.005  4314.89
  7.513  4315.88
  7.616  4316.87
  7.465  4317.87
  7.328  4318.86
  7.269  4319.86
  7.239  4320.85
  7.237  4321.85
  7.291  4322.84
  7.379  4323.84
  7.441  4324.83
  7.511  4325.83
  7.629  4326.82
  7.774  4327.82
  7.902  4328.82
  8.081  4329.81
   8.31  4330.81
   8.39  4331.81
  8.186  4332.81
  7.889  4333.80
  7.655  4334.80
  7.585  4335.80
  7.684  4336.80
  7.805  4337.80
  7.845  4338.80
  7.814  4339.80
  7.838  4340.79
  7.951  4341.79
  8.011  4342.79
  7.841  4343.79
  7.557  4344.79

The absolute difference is 0.19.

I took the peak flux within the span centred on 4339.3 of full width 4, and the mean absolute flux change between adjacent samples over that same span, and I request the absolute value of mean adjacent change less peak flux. 7.8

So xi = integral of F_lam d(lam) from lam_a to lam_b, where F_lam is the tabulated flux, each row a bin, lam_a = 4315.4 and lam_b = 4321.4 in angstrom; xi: 44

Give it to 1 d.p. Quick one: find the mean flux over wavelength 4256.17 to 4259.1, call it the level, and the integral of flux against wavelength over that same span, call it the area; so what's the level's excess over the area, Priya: -12.7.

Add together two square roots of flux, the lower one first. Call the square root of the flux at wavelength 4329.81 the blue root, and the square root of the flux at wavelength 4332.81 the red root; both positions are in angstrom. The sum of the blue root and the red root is 5.7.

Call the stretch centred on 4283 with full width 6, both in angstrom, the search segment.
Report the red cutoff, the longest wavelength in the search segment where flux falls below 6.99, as 4285.18 angstrom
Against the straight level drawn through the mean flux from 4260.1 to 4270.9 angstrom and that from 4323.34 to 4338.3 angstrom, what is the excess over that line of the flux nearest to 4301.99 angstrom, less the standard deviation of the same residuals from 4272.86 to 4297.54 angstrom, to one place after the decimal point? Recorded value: -3.0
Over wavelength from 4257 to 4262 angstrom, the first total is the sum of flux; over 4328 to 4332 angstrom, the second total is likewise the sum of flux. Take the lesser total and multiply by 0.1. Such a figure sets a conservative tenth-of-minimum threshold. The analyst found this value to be 3.3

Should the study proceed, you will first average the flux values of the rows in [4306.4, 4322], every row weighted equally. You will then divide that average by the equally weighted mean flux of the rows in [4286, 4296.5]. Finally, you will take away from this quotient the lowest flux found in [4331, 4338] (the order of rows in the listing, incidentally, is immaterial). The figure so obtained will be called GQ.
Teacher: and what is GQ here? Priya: -6.6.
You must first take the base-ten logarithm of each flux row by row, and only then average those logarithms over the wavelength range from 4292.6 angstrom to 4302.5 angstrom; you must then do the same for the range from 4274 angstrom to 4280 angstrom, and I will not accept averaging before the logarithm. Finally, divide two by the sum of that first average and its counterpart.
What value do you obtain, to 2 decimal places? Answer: 1.26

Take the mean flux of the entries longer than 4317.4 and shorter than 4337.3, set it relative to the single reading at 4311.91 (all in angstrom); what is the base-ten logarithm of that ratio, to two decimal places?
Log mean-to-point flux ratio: 0.14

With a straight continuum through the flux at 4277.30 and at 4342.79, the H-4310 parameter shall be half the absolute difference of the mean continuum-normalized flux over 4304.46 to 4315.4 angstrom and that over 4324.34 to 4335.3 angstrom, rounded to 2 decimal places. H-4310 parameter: 0.13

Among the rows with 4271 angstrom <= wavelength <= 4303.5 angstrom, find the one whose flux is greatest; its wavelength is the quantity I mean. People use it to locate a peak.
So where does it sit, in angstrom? 4279.27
